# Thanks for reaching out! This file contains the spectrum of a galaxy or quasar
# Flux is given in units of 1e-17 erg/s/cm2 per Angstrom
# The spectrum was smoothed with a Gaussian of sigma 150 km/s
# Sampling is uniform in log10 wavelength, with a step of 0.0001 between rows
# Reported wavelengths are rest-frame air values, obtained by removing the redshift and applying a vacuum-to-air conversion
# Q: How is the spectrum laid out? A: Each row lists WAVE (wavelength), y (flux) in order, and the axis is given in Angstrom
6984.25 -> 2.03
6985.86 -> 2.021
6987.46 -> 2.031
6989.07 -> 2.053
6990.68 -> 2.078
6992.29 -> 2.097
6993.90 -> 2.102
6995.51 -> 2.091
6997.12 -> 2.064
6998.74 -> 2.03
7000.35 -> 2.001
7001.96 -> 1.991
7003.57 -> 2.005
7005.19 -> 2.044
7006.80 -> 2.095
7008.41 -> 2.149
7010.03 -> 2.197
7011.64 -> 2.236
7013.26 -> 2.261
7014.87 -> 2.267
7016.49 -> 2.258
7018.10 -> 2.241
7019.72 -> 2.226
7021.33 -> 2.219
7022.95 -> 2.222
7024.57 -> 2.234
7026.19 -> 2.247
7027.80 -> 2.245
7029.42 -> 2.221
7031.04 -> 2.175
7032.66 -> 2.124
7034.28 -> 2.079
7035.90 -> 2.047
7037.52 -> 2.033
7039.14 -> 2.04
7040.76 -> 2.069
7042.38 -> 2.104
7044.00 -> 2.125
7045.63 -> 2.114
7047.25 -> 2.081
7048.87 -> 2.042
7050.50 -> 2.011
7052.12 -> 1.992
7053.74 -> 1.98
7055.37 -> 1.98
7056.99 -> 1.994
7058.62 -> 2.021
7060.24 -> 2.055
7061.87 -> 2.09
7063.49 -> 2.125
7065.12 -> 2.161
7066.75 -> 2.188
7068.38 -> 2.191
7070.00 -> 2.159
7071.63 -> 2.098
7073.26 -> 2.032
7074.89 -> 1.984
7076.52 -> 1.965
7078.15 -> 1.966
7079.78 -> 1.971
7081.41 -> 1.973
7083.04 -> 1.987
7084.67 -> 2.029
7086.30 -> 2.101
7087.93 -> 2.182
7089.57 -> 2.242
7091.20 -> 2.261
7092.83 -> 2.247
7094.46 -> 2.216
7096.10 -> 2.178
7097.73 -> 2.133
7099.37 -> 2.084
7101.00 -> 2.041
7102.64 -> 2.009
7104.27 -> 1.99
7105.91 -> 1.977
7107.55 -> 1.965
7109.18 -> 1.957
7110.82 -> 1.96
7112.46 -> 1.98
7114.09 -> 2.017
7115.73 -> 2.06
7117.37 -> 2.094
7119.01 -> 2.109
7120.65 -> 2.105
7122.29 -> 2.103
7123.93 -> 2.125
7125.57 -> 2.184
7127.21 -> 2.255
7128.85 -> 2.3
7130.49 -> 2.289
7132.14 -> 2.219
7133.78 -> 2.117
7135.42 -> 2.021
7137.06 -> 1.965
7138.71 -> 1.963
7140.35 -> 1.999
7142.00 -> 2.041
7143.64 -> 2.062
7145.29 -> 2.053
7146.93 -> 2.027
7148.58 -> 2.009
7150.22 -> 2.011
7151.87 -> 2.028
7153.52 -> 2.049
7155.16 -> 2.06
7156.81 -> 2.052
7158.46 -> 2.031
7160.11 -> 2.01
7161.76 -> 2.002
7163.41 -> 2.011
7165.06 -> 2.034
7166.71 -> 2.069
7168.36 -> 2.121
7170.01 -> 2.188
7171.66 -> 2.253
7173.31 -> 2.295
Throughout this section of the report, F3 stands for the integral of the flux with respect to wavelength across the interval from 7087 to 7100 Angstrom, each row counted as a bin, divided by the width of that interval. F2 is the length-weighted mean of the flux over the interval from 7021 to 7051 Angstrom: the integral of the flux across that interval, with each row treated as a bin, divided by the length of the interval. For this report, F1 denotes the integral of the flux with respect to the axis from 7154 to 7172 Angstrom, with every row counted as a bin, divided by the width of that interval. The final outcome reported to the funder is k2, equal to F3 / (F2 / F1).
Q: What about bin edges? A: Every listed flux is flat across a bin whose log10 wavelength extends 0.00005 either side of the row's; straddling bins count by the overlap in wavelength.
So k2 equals 2.13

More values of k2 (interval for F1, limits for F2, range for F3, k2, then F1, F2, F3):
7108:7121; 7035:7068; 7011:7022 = 2.21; 2.03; 2.06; 2.25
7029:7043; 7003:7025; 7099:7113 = 1.91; 2.10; 2.19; 1.99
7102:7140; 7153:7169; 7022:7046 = 2.17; 2.08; 2.04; 2.14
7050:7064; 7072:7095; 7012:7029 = 2.18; 2.03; 2.08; 2.24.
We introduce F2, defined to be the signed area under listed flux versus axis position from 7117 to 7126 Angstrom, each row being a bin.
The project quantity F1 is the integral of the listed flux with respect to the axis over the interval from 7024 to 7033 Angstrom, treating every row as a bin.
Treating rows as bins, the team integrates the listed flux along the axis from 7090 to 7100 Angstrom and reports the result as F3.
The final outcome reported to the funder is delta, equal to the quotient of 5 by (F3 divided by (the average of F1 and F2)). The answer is 4.45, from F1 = 19.9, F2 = 19.1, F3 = 21.9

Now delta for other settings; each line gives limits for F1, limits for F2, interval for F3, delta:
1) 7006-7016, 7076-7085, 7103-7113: 5.05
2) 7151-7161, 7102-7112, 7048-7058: 5.01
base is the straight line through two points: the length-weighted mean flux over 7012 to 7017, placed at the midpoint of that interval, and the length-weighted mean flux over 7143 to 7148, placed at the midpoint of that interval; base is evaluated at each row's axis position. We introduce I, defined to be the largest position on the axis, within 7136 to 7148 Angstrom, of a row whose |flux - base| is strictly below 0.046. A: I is 7146.93 Angstrom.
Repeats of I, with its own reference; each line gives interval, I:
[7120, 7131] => 7122.29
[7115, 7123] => 7122.29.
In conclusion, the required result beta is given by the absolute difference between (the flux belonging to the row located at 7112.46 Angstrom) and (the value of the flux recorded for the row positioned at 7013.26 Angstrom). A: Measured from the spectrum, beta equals 0.28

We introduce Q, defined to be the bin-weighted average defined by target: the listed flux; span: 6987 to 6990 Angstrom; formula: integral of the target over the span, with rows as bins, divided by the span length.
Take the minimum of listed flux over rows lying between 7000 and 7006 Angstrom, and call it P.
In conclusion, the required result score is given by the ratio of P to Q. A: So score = 0.97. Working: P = 1.991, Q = 2.04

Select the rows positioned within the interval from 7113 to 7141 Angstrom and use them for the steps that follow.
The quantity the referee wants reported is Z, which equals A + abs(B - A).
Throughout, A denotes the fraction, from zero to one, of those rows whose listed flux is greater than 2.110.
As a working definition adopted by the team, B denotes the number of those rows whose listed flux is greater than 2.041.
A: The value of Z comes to 12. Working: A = 0.41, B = 12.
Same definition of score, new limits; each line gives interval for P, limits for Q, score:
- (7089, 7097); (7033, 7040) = 1.06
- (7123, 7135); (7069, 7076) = 1.02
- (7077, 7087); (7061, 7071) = 0.91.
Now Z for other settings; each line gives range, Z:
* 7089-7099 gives 6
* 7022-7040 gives 9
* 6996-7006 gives 2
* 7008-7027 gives 12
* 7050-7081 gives 8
